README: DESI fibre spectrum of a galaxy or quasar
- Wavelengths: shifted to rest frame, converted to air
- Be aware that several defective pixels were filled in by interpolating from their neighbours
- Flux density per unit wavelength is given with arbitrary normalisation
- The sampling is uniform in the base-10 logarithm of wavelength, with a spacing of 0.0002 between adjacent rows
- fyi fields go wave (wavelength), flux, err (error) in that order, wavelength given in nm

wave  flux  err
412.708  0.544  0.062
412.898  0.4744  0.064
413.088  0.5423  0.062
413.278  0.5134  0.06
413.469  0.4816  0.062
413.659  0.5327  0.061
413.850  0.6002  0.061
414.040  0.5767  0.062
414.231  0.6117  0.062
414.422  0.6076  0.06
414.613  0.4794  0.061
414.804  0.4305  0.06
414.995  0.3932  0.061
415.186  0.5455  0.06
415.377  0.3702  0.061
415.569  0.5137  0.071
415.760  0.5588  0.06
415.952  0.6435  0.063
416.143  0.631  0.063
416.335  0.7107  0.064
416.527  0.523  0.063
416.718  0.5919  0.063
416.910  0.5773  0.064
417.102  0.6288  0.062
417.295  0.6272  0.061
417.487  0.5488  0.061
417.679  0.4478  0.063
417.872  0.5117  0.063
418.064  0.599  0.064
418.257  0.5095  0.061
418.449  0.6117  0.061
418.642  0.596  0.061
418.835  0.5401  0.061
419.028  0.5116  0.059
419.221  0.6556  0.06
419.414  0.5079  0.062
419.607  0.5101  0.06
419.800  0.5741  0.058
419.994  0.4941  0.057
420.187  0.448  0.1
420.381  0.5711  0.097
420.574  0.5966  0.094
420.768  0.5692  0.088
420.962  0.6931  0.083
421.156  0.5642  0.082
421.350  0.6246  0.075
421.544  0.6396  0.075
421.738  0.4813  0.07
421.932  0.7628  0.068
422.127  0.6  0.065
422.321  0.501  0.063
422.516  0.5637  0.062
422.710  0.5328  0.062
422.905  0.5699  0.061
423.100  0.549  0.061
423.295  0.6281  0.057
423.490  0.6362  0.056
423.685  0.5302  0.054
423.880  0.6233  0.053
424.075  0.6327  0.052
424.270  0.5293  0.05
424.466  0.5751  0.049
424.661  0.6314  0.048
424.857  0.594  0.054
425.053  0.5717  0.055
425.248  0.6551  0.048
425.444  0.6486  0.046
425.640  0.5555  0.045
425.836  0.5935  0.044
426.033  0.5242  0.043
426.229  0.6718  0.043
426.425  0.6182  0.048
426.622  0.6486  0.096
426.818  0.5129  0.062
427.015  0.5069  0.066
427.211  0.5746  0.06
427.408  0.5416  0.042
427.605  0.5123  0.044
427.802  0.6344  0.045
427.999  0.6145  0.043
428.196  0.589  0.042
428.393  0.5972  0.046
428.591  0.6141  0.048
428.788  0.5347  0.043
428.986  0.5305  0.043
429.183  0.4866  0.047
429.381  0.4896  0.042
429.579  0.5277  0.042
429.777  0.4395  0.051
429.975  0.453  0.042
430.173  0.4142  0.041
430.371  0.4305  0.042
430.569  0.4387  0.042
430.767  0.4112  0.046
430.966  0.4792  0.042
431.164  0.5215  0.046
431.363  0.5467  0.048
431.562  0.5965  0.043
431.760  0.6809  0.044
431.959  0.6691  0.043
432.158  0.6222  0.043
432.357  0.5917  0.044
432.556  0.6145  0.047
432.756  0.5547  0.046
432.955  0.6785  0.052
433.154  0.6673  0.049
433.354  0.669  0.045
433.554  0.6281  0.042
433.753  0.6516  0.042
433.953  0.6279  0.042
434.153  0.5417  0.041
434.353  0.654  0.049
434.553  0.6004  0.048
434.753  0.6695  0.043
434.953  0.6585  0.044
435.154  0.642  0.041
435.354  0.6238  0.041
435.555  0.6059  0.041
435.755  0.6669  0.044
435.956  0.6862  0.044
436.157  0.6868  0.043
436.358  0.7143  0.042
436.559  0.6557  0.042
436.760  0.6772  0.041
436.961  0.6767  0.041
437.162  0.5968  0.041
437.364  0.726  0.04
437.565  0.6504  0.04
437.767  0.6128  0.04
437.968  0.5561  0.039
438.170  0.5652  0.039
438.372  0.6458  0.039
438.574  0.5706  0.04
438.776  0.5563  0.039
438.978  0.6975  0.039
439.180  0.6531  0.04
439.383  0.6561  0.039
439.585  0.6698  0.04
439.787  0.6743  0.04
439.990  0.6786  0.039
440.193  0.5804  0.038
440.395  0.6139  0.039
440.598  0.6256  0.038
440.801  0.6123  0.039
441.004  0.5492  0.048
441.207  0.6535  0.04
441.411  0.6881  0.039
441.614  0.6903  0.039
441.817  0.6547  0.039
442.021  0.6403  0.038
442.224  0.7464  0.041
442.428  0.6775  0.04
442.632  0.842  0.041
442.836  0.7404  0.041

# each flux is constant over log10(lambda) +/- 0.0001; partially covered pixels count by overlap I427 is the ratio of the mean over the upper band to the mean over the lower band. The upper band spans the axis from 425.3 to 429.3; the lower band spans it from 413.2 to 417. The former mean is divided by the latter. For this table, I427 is 1.057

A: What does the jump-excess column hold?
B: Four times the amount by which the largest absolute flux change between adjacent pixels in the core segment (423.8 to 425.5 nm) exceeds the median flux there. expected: -2.08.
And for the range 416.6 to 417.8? -1.93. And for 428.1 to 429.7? -1.81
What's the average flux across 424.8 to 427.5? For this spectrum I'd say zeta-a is 0.59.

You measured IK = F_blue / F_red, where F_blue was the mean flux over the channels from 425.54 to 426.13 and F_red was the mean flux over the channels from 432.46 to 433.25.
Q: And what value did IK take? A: 0.89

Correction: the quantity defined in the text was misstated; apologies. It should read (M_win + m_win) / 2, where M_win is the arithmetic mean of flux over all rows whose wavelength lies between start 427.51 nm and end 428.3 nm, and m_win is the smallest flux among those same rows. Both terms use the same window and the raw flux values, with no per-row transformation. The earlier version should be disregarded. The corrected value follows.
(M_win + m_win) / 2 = 0.550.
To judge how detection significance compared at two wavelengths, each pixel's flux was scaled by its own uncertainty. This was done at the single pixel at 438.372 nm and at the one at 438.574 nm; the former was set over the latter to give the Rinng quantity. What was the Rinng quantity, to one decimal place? 1.2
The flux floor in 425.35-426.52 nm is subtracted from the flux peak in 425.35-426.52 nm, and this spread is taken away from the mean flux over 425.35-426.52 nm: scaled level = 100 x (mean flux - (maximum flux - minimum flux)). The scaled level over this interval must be 45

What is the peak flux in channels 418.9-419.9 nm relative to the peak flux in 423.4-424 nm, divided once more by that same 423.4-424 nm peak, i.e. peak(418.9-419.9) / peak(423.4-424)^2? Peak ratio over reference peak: 1.62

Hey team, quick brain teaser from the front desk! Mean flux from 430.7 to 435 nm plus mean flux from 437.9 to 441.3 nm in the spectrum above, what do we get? 1.23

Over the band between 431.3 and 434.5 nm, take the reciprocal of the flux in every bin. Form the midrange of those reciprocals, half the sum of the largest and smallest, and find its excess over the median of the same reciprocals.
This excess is 0.065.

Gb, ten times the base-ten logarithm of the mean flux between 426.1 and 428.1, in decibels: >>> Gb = -2.34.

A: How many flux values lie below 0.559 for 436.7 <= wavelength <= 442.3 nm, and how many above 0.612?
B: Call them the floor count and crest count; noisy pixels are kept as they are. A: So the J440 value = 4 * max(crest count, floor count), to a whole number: 84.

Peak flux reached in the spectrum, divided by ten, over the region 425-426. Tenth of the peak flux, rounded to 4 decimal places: 0.0655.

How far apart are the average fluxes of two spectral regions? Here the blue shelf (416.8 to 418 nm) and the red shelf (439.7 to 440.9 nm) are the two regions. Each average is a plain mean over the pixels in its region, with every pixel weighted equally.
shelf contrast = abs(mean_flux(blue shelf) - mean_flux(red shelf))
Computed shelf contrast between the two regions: 0.07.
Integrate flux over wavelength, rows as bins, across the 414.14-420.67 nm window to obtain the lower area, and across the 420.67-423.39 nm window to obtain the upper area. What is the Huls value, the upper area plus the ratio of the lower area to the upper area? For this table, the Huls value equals 3.8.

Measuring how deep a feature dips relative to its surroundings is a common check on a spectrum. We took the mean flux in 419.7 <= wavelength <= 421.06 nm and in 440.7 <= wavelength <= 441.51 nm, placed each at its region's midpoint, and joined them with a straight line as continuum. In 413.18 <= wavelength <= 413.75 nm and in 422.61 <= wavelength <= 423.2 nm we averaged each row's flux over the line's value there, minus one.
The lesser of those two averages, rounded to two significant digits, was -0.062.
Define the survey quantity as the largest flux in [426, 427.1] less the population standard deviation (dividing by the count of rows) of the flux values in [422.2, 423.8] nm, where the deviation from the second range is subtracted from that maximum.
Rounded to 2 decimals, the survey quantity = 0.63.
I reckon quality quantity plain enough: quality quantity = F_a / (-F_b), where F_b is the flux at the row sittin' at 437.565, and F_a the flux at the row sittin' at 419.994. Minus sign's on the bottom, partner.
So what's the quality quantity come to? -0.76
